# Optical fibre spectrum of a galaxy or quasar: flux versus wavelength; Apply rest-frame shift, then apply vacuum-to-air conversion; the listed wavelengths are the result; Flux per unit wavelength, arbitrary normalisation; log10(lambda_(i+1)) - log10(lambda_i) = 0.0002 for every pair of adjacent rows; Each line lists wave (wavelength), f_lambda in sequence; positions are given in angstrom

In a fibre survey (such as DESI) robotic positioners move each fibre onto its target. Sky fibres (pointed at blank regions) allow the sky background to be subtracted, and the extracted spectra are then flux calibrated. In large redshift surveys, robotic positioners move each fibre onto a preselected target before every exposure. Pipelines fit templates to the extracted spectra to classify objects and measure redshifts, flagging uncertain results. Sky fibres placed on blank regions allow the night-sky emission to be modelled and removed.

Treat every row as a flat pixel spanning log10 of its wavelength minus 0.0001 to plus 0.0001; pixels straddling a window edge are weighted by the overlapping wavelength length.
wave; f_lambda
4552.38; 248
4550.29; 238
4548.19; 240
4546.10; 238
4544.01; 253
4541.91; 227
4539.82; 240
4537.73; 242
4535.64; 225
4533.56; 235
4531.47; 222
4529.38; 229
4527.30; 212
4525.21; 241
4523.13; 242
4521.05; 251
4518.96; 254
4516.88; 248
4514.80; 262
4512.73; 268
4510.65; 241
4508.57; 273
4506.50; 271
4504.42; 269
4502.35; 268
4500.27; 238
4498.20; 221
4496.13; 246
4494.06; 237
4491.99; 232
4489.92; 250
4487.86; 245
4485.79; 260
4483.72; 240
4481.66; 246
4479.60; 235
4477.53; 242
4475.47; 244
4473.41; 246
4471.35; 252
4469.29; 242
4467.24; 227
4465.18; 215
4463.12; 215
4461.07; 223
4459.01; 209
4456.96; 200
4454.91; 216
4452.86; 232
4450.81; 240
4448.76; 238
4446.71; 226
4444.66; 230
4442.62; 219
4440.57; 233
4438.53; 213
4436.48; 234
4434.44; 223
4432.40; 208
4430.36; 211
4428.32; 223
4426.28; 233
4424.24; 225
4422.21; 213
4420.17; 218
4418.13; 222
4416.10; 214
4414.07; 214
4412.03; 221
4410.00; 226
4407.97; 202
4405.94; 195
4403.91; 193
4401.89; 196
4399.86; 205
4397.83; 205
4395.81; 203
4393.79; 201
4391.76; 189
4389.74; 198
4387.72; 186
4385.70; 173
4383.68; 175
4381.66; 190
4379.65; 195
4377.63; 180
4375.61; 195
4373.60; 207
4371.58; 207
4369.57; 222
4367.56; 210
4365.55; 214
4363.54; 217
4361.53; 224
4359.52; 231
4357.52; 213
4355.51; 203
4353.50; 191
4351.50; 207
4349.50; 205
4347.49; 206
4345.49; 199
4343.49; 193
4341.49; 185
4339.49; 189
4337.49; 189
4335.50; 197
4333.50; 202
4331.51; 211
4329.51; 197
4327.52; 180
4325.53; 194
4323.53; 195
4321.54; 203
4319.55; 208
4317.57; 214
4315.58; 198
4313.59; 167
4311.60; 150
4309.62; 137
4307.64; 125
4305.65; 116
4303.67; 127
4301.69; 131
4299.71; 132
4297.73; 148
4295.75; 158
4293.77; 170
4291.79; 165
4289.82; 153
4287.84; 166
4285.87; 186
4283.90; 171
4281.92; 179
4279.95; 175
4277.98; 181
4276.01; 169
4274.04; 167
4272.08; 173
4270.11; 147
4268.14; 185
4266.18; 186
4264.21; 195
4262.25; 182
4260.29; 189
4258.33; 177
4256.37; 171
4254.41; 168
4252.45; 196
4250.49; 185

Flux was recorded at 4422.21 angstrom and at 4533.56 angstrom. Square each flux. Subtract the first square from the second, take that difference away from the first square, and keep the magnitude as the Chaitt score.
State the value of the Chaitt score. 35513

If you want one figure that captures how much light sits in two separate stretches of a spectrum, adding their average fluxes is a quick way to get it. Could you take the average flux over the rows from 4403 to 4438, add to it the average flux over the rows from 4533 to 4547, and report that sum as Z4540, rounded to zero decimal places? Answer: 453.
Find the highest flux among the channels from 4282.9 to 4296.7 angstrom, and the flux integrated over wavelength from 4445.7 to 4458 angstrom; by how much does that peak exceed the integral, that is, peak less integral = -2586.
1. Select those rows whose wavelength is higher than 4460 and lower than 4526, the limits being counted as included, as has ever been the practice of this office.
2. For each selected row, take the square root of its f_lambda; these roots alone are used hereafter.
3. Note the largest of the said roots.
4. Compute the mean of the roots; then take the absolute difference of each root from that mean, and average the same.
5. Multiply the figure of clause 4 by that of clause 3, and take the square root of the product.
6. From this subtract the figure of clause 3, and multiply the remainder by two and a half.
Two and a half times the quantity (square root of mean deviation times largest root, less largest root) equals -35.1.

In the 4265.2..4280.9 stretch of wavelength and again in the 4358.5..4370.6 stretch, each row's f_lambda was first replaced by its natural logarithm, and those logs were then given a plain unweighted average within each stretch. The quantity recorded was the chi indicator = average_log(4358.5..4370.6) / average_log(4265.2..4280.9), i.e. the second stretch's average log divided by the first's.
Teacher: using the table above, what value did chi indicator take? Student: 1.047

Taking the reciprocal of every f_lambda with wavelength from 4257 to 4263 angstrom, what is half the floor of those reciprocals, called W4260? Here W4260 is 0.0026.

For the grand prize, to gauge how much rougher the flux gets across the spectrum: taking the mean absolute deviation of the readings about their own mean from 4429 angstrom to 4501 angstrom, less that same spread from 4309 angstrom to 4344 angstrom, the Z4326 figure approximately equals -2.3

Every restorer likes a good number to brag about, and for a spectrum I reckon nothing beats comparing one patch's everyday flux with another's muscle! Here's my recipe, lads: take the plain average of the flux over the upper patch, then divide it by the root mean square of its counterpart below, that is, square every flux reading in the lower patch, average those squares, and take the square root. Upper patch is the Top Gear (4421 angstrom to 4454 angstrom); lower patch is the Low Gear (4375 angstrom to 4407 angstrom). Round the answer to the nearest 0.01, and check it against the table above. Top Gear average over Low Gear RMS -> 1.17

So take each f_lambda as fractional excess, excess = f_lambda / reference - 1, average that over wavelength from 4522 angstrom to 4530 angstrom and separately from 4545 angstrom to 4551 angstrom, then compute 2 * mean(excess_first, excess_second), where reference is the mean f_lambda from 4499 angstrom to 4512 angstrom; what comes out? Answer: -0.19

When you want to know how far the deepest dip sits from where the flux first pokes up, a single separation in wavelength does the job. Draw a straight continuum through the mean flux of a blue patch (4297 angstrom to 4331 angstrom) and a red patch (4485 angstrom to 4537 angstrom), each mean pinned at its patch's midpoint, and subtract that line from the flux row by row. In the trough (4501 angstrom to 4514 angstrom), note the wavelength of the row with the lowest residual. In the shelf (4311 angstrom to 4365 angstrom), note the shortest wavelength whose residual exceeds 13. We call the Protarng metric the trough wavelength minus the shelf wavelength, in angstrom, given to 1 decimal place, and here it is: 195.1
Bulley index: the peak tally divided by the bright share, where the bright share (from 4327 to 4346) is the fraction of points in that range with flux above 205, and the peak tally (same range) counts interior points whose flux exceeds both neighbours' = 10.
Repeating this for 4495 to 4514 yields 1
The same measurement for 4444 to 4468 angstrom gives 2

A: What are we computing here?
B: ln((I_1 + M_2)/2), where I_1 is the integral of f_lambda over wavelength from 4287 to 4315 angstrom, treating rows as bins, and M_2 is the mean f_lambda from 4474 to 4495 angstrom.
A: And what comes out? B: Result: 7.7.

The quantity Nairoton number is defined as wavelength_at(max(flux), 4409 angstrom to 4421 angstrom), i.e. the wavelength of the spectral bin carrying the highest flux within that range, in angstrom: 4410.00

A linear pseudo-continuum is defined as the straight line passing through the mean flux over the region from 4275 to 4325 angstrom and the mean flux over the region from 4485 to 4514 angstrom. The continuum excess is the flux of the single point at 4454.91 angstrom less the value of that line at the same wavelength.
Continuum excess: -16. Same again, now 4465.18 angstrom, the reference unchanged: -22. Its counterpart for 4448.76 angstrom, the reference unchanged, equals 9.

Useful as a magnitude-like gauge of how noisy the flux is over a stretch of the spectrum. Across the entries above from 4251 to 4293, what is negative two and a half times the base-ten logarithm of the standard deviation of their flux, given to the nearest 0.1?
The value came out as -2.7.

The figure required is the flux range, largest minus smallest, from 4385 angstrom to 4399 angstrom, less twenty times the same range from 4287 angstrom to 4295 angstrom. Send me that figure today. -308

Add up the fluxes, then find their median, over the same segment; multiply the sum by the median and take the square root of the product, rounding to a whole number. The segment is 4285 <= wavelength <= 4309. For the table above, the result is 517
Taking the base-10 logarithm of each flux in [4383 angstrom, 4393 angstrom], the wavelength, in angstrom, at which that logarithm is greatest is 4389.74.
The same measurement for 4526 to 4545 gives 4544.01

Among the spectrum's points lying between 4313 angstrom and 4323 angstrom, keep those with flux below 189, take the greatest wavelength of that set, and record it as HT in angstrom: 4313.59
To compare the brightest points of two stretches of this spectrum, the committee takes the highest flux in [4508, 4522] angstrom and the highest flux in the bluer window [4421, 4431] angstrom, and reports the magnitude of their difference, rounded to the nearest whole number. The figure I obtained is 40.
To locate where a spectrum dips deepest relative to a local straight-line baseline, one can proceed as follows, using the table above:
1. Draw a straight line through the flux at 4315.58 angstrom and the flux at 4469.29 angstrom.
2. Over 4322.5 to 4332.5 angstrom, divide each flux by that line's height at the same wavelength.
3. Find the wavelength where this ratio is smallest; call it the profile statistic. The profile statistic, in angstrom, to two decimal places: 4327.52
